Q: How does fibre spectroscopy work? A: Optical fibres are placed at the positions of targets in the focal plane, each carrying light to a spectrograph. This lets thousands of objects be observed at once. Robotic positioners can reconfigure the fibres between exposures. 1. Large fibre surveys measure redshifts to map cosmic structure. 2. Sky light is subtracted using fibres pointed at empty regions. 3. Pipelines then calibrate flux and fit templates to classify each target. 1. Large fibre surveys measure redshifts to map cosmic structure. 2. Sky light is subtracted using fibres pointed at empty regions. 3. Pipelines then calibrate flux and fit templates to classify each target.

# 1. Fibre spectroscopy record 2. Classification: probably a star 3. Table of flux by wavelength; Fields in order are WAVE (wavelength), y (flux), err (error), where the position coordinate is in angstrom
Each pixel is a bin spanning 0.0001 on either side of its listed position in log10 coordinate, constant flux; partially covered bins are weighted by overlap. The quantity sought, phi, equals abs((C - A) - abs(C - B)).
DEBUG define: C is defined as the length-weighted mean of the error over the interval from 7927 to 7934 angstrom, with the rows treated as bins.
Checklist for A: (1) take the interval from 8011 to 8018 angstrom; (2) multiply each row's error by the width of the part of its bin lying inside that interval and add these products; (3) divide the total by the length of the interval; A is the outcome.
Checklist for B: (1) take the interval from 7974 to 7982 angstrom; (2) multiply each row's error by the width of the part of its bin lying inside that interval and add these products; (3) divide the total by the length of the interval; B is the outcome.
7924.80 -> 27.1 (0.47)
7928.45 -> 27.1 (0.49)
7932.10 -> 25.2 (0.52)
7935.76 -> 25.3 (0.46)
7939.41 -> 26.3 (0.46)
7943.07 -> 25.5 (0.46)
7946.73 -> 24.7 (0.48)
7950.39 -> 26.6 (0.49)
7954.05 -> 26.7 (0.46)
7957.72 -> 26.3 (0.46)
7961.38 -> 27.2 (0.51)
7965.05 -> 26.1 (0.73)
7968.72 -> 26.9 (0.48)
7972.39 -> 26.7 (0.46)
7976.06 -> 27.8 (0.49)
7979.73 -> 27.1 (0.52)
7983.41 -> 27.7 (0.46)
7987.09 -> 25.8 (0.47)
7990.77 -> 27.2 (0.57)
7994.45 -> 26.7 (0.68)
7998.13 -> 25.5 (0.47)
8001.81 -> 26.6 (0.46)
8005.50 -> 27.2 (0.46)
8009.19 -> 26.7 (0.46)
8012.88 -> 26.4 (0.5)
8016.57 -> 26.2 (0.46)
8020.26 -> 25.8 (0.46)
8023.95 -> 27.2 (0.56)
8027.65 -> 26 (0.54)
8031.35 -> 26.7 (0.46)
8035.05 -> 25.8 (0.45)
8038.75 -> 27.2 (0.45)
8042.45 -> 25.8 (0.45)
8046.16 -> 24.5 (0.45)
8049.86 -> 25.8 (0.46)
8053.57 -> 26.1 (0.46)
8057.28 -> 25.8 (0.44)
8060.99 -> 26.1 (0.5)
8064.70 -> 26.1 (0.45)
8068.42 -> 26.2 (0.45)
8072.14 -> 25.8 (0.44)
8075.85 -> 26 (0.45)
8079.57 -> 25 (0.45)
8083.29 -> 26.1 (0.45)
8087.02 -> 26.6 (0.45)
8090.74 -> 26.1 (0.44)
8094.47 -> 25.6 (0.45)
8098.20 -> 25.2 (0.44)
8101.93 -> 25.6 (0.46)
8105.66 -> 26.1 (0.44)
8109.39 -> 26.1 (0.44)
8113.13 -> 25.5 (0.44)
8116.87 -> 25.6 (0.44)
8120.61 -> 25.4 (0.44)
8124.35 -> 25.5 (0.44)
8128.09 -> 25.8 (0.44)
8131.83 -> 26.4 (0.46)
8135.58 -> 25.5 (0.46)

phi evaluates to 0.02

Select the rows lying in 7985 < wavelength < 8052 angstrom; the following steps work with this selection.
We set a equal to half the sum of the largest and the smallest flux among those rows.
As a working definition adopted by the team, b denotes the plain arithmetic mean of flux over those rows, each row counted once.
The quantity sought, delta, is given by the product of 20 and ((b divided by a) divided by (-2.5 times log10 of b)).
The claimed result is -5.73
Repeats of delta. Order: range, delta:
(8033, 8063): -5.67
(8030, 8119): -5.67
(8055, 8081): -5.72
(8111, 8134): -5.63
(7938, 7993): -5.69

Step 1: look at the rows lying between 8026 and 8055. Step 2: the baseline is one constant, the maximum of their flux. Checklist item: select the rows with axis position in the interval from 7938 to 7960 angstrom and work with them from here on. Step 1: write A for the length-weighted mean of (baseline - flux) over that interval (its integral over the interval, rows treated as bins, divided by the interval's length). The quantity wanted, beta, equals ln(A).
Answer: 0.2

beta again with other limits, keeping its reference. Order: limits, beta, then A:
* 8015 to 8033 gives -0.2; 0.82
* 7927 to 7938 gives 0.3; 1.36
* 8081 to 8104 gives 0.3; 1.35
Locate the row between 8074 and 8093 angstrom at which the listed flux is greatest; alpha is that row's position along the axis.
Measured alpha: 8087.02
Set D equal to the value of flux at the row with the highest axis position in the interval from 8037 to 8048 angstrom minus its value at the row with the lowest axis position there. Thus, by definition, -2.7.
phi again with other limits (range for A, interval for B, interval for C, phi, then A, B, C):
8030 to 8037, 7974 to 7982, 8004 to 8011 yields 0.04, 0.455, 0.50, 0.460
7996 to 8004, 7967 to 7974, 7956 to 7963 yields 0.00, 0.473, 0.47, 0.485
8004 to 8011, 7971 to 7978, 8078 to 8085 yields 0.04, 0.460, 0.48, 0.450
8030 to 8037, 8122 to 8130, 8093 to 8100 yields 0.01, 0.455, 0.44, 0.445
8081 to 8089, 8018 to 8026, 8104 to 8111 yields 0.08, 0.450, 0.51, 0.440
